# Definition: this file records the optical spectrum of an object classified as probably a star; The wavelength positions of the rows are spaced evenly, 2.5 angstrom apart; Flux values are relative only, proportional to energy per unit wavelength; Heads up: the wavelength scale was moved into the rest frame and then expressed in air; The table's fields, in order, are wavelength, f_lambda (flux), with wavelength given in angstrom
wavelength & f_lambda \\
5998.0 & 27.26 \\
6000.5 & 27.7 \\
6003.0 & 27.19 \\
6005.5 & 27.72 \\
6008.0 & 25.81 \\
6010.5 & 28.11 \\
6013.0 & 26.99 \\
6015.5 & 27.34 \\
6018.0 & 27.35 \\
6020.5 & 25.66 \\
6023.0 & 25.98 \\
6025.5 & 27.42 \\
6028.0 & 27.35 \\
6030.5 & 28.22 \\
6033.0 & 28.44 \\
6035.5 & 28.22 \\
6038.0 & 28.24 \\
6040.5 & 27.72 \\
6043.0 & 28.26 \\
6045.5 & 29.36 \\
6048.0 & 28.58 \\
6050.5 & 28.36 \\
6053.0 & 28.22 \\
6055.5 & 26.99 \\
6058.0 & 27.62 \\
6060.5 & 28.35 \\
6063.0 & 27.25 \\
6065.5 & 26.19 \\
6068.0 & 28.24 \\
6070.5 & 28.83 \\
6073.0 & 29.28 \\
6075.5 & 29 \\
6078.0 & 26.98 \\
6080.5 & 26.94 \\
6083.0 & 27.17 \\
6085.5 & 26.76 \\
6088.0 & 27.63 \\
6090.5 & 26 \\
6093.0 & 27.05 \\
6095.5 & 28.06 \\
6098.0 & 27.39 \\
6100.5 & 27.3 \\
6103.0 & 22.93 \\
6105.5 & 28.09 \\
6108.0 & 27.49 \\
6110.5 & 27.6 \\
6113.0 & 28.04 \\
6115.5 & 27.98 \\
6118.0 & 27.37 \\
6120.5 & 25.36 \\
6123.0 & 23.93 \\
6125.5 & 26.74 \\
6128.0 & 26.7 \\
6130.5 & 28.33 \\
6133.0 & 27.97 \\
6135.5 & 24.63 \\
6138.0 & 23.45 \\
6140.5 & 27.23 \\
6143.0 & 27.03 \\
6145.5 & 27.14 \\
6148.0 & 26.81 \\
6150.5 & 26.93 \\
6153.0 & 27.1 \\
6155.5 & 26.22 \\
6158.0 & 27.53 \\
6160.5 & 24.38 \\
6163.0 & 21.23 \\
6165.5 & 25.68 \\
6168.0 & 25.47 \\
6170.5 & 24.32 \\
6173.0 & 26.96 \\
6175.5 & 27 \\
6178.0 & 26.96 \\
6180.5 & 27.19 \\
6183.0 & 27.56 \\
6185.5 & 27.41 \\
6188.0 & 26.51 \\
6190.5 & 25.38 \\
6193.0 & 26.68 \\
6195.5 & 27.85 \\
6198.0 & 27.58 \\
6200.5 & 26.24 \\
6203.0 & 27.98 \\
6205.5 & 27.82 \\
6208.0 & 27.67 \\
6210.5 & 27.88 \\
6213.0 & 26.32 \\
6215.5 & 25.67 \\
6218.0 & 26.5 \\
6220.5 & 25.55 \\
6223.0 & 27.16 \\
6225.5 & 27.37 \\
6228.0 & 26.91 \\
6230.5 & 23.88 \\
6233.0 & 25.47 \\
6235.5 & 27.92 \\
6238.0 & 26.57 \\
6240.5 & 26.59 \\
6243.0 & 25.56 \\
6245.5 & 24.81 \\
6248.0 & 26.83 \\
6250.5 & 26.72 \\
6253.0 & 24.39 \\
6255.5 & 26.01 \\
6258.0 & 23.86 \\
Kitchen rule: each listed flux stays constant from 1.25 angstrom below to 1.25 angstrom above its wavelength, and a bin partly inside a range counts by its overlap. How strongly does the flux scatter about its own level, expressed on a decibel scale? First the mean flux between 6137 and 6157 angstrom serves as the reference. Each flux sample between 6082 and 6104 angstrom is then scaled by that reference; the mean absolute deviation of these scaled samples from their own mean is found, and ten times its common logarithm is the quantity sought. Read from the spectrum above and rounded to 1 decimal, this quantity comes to -14.3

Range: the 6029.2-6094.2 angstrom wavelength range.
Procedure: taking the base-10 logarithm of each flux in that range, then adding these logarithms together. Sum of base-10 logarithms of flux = 37.6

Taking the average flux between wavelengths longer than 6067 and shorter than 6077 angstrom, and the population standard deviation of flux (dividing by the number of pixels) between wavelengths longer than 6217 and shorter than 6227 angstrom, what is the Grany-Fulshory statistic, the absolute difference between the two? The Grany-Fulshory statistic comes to 28.1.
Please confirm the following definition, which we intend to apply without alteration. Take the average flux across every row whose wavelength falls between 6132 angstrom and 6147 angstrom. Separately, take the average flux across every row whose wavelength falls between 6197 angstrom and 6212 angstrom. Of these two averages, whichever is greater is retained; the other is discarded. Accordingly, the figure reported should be 27.5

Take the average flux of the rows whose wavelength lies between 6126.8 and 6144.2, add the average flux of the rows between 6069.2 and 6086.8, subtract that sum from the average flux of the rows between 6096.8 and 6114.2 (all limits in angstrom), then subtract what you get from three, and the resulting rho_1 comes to 30.35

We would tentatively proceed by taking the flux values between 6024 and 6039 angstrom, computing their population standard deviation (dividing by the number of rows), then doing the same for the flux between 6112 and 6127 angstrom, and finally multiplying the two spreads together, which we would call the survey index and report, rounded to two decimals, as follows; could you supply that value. 0.64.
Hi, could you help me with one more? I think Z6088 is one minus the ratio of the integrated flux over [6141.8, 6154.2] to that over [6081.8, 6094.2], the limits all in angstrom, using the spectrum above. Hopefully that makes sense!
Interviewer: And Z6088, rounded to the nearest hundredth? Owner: 0.00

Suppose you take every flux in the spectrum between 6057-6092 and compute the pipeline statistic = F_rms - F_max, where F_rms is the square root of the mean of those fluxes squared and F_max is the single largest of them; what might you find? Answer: -1.7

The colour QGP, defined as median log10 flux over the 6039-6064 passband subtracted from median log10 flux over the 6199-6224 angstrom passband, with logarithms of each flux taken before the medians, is -0.022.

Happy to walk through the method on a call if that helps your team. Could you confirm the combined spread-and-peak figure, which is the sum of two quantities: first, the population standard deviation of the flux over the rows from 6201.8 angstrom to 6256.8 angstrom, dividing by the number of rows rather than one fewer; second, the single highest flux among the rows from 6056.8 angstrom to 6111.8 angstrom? 30.4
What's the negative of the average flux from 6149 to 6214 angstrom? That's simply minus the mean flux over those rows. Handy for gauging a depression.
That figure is -26.5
